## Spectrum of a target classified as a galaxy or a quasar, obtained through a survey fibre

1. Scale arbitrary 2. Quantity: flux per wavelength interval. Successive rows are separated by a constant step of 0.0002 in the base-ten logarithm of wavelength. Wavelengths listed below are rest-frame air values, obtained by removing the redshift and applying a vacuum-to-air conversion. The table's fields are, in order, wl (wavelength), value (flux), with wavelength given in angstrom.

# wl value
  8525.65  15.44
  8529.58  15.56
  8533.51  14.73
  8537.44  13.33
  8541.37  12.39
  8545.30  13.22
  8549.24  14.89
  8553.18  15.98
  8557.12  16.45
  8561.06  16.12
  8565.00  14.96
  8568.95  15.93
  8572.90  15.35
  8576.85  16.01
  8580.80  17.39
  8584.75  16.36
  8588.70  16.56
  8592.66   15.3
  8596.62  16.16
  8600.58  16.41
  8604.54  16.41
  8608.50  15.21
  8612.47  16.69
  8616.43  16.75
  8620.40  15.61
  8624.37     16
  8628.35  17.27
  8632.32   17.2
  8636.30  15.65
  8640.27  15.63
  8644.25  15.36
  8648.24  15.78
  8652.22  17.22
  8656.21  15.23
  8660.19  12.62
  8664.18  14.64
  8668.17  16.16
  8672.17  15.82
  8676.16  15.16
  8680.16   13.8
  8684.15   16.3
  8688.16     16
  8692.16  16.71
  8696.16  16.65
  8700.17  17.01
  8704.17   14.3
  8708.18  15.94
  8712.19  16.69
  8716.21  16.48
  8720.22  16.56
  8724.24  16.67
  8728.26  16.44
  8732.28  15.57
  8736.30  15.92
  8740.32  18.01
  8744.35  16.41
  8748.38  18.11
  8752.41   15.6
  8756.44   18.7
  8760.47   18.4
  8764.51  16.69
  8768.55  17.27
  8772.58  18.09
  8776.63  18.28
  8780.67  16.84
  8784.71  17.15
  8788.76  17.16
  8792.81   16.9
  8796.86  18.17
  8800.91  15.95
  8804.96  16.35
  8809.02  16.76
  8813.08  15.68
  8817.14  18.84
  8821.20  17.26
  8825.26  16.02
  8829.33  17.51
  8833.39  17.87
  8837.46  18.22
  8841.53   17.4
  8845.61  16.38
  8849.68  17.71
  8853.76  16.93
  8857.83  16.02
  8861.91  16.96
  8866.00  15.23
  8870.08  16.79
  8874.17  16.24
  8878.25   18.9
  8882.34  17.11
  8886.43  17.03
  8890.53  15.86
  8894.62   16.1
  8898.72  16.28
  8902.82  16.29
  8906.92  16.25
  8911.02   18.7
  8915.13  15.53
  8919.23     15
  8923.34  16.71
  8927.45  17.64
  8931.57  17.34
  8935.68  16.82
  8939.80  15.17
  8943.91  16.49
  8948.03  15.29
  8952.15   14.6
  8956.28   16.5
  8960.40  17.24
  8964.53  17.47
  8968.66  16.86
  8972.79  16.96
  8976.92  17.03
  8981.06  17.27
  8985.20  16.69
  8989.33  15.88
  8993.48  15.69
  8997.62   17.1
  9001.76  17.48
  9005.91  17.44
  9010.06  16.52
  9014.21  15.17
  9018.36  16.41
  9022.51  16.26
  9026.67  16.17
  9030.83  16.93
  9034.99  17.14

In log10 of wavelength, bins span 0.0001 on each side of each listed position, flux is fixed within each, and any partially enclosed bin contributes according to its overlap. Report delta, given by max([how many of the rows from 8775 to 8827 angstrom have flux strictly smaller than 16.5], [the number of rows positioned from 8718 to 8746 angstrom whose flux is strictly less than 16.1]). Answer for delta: 4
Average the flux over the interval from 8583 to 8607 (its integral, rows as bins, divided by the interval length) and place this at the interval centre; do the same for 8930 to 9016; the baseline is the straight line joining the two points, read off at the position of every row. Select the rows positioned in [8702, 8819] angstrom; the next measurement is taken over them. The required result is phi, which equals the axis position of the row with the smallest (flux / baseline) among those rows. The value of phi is 8704.17 angstrom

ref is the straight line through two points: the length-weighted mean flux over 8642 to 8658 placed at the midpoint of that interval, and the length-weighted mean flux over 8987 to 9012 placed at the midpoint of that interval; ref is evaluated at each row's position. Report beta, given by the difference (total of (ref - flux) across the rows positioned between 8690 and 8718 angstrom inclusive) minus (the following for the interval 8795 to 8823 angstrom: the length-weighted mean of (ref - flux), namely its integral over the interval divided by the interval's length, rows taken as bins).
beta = -0.9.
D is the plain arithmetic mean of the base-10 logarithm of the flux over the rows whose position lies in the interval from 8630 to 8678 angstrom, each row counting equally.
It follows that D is 1.19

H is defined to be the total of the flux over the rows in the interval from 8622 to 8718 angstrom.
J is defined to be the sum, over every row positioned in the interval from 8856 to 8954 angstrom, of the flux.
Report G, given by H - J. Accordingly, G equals -15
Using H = 380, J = 394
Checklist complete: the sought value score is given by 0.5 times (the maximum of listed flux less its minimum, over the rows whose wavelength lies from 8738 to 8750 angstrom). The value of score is 0.85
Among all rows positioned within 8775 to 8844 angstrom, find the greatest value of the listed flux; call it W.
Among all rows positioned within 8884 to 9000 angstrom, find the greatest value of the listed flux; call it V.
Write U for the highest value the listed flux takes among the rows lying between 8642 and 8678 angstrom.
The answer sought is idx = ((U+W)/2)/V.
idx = 0.96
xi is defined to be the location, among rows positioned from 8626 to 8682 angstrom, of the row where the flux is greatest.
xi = 8628.35 angstrom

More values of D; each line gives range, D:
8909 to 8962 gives 1.21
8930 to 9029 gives 1.22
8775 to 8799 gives 1.24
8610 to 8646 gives 1.21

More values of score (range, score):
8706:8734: 0.56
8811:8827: 1.58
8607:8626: 0.77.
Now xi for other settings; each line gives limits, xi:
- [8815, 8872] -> 8817.14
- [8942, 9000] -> 8964.53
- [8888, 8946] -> 8911.02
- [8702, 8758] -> 8756.44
